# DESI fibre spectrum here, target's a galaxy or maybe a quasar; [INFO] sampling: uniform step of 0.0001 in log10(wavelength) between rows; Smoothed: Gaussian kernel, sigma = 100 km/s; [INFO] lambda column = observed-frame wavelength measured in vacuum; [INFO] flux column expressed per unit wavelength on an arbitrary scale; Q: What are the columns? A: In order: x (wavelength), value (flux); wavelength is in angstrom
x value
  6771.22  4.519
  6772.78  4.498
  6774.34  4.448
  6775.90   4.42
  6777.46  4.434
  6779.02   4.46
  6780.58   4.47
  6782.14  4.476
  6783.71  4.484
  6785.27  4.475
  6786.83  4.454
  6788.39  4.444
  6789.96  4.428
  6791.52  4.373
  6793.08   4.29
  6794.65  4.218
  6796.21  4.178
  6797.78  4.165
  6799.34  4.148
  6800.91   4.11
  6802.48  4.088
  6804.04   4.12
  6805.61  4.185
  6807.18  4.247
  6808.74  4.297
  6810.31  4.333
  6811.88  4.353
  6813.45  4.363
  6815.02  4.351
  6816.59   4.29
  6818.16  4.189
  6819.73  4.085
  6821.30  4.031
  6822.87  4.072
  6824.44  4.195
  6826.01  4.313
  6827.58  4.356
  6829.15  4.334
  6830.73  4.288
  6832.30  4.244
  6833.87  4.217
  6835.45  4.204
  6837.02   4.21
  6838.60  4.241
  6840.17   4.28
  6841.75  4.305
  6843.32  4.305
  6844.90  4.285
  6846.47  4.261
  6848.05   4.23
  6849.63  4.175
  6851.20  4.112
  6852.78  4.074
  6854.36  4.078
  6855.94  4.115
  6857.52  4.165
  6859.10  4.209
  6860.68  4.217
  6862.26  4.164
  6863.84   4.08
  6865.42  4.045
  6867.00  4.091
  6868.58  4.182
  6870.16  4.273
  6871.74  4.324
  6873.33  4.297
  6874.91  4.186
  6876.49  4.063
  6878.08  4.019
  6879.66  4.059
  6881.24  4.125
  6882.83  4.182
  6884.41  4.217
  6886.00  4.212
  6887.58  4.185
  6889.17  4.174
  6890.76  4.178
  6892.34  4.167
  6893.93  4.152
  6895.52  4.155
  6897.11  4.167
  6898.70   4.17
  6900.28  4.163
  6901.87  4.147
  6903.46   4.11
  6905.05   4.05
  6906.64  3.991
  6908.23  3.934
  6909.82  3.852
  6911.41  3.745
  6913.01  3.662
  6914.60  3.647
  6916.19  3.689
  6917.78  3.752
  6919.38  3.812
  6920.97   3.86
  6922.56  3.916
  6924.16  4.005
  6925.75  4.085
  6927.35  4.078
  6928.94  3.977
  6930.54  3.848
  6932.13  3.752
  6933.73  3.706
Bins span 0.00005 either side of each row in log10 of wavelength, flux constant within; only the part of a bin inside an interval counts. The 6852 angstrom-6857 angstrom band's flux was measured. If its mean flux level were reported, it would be 4.09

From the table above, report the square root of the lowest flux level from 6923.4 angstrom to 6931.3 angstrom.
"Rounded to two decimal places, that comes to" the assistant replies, 1.96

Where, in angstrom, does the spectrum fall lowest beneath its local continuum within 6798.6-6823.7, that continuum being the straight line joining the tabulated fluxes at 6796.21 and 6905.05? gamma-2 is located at 6821.30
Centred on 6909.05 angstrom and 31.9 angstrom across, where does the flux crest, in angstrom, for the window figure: 6898.70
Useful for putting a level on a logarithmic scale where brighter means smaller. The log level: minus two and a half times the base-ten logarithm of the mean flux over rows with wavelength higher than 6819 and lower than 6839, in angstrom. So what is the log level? -1.56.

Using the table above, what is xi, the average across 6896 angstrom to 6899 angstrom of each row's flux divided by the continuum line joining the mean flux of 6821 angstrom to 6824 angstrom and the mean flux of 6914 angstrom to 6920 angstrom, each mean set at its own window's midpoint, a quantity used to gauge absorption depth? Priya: 1.10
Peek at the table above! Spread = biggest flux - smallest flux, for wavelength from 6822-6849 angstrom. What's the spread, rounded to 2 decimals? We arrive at 0.28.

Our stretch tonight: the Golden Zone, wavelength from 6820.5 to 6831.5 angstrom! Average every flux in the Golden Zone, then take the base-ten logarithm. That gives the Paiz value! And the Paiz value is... 0.626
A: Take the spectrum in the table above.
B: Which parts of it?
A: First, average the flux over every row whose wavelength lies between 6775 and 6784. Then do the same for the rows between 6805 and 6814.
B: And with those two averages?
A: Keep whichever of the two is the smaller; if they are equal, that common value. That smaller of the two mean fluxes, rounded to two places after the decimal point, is 4.30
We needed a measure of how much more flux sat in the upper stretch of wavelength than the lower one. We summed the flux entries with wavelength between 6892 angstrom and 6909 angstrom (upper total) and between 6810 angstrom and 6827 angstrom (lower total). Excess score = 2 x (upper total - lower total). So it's -3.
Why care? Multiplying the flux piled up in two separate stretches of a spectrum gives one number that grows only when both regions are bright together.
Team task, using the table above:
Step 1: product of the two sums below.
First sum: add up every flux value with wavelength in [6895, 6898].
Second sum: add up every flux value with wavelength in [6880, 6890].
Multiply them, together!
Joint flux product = 209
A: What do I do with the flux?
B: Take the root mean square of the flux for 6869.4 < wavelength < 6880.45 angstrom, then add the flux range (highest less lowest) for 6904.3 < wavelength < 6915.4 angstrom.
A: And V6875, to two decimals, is 4.58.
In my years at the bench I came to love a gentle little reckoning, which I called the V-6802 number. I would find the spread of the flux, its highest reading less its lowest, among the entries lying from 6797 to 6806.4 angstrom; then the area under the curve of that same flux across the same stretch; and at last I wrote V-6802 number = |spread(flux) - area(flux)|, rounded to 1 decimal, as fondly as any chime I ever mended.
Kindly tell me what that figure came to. 38.8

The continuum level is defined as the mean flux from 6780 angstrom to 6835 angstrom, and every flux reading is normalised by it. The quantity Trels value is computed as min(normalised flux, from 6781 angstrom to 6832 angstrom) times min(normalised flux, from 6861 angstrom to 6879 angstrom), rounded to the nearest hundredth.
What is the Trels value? 0.89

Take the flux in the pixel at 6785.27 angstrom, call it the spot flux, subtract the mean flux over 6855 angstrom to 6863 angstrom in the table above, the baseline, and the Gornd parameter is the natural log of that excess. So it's -1.2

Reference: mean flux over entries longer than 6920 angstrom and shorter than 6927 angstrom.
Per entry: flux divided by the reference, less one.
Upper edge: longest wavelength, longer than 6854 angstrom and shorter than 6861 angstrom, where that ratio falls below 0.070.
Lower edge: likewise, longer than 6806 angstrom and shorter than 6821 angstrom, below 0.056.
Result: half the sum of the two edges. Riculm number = 6840.2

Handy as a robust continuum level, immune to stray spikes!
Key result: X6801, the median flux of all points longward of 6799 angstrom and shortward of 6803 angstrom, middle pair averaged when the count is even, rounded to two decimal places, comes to 4.11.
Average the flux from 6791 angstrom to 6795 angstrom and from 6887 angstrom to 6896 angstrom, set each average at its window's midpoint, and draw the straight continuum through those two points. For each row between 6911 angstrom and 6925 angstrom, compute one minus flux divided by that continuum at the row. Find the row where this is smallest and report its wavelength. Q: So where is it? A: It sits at 6924.16 angstrom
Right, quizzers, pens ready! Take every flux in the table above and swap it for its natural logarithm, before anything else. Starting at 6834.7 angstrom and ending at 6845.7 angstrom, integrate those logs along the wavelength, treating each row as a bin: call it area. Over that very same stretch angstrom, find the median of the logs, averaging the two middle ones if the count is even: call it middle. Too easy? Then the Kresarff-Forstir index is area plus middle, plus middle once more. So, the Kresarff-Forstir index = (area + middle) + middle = 18.9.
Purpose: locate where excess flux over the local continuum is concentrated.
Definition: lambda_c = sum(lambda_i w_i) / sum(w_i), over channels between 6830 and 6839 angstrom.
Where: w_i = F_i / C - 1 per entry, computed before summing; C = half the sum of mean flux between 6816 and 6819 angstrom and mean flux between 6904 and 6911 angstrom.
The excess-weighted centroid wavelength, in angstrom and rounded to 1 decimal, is 6834.3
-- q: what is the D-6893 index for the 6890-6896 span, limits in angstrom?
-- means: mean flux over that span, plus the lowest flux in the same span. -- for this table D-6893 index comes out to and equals 8.32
